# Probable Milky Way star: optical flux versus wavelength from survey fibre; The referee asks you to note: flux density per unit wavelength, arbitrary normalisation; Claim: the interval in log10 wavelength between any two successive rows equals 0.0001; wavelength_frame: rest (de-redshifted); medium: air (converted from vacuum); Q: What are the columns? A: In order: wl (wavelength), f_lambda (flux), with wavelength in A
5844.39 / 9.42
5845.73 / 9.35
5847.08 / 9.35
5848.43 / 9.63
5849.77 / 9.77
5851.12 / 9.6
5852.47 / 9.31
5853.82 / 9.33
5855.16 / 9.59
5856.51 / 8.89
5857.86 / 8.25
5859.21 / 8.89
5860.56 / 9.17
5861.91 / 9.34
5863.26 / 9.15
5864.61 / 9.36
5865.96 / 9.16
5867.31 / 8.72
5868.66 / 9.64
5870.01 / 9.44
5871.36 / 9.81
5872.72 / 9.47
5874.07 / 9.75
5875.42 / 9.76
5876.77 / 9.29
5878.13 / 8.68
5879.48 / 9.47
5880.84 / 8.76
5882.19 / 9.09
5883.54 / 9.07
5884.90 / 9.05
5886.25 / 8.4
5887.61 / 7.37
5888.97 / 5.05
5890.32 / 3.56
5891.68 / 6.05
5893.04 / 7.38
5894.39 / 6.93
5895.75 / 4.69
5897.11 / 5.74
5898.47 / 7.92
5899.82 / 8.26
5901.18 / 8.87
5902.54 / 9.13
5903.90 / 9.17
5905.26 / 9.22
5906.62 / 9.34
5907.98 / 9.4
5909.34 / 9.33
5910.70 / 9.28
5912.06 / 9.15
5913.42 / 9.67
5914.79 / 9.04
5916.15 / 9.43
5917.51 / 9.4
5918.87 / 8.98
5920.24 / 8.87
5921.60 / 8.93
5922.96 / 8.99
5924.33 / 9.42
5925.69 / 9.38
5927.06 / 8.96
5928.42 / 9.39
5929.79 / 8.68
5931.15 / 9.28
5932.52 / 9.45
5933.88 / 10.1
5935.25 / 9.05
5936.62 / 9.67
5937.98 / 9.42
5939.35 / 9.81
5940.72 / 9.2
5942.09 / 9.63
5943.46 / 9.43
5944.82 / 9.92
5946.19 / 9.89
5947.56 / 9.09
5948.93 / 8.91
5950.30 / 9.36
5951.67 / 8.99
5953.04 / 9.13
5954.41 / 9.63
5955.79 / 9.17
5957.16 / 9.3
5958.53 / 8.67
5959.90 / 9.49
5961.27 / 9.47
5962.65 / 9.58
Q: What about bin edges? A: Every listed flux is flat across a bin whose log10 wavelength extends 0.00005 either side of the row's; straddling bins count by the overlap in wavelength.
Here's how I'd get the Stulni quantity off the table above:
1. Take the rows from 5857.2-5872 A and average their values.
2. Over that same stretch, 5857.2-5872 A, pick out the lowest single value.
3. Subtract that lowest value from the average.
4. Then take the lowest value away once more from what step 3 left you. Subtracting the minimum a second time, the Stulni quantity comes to -7.3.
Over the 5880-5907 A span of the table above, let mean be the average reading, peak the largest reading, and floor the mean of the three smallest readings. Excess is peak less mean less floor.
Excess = -2.7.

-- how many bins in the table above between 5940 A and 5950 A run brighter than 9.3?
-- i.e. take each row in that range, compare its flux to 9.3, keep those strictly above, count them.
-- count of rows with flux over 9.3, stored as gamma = 4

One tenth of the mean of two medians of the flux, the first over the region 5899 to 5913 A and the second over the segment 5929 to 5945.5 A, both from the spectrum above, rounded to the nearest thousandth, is 0.932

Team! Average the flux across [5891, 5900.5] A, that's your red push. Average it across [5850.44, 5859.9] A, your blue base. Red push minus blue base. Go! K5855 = -2.4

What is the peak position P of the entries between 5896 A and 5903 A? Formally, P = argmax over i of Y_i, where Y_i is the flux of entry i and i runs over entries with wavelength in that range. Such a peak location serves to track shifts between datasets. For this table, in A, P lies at 5902.54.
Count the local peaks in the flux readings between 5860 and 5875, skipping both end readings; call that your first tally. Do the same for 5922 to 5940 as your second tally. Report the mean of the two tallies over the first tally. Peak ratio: 1.00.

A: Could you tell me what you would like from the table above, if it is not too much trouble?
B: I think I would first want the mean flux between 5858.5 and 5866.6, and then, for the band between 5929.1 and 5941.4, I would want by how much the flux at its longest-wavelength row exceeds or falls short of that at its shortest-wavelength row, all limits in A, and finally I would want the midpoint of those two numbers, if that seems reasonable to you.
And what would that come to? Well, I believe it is 4.8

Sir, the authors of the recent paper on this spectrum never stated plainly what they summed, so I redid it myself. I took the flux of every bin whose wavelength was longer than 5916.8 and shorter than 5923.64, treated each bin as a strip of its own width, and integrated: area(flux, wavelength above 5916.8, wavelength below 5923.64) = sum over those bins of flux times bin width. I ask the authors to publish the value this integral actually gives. 62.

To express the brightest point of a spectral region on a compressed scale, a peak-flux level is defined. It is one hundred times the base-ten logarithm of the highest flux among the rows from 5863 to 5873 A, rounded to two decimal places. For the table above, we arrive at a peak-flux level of 99.17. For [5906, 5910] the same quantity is 97.31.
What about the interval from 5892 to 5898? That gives 86.81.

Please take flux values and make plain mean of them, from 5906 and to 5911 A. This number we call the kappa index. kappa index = 9.3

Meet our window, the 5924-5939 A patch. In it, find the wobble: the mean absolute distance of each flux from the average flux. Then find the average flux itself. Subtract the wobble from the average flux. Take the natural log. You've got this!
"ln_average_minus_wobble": 2.21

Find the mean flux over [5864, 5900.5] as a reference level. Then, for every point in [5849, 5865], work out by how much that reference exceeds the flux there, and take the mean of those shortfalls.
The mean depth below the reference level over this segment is -1.08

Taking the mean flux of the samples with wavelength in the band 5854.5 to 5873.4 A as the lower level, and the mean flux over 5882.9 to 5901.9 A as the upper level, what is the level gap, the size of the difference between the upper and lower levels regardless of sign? 2.2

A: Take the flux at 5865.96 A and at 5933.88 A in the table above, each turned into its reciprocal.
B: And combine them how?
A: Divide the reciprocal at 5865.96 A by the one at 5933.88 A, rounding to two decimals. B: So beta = 1.10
